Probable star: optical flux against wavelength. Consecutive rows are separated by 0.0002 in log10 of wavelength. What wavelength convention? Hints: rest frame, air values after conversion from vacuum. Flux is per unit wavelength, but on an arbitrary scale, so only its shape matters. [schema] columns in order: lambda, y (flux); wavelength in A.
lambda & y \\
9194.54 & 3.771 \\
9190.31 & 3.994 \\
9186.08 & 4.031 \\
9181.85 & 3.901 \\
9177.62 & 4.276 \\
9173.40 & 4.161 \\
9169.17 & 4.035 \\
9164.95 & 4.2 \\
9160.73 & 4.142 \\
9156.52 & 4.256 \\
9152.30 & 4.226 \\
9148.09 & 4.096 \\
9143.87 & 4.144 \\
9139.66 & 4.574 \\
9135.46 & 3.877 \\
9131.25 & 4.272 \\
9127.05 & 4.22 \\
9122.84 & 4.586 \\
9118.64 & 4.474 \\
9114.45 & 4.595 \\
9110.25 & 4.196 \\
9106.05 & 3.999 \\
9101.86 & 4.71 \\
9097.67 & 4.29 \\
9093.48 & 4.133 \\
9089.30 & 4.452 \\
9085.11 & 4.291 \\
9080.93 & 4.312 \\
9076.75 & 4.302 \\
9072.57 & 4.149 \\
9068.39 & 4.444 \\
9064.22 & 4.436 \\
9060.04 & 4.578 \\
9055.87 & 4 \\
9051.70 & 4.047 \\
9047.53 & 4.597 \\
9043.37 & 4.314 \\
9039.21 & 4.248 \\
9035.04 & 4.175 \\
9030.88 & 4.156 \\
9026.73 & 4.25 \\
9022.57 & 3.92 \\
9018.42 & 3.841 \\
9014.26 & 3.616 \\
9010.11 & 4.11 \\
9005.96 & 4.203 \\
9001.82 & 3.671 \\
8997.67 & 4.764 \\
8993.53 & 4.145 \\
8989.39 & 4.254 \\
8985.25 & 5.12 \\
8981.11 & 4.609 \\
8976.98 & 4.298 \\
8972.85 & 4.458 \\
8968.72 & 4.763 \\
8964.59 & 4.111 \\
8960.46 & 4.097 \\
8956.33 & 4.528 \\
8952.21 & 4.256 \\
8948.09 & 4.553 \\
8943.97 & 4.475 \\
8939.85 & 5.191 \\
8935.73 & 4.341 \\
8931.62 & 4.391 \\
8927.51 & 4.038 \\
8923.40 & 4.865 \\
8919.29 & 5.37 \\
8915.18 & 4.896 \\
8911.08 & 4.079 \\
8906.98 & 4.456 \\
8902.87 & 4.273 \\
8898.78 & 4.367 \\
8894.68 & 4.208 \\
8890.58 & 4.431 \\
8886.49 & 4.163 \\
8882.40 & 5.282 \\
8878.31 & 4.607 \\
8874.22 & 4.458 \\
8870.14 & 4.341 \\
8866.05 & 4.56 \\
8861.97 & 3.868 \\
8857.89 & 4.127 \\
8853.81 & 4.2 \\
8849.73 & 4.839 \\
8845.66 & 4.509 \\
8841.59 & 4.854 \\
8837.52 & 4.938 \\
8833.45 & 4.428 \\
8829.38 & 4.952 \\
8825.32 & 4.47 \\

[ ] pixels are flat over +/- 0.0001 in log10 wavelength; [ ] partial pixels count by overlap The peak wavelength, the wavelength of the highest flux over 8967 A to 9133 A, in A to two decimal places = 8985.25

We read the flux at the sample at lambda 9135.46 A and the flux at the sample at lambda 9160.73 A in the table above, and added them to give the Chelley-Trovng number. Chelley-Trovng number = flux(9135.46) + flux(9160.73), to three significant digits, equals 8.02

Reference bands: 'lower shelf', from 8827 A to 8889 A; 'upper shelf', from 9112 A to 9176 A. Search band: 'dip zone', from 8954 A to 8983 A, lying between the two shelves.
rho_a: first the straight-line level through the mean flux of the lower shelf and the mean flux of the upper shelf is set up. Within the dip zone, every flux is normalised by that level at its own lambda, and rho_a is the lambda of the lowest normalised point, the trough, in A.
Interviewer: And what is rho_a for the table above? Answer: 8960.46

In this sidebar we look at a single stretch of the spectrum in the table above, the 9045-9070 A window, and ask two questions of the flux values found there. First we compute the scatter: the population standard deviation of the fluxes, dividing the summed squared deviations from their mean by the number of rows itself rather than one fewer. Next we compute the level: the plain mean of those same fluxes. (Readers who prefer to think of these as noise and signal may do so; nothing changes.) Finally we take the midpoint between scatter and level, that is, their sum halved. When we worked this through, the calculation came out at 2.29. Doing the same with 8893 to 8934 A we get 2.45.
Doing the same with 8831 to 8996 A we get 2.42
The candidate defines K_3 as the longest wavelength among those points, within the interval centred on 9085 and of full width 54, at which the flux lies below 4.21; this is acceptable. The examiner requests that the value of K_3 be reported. 9110.25 A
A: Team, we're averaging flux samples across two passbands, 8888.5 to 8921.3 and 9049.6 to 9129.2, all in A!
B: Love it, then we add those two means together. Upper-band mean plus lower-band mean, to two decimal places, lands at 8.84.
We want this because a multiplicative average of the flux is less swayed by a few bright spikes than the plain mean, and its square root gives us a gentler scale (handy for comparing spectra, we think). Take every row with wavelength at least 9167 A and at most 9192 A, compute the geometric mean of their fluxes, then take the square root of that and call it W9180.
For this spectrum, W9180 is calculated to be 2.02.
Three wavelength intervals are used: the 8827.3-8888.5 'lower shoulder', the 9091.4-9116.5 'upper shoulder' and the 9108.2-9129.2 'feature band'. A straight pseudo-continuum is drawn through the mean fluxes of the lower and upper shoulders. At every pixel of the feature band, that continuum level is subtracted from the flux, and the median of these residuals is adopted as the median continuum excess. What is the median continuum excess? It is 0.17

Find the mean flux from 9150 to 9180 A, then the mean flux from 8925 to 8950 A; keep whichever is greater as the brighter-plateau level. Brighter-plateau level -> 4.50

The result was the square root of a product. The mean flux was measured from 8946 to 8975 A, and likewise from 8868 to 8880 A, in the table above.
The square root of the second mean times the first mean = 4.43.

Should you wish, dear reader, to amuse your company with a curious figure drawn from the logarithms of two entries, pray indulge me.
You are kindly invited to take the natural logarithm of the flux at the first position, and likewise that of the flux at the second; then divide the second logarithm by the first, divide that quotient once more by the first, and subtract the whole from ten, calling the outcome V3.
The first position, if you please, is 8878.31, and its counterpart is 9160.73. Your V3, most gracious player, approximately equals 9.39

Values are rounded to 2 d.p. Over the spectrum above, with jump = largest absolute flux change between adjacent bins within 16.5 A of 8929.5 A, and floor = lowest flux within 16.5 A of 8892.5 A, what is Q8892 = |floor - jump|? 3.31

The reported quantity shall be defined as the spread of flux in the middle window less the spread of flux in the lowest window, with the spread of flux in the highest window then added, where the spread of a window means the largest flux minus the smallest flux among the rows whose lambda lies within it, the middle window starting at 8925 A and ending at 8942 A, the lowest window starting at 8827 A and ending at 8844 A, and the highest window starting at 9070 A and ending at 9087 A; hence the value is 0.79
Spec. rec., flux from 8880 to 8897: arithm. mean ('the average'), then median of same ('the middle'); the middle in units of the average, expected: 0.96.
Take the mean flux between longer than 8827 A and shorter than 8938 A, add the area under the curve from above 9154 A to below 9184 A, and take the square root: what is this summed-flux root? 11.3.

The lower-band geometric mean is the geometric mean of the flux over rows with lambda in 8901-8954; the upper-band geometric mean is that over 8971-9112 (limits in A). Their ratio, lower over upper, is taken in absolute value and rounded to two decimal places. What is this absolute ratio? 1.07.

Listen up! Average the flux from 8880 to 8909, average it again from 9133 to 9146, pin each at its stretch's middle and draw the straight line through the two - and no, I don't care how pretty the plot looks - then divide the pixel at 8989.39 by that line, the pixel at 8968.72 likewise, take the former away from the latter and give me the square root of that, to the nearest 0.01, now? 0.33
